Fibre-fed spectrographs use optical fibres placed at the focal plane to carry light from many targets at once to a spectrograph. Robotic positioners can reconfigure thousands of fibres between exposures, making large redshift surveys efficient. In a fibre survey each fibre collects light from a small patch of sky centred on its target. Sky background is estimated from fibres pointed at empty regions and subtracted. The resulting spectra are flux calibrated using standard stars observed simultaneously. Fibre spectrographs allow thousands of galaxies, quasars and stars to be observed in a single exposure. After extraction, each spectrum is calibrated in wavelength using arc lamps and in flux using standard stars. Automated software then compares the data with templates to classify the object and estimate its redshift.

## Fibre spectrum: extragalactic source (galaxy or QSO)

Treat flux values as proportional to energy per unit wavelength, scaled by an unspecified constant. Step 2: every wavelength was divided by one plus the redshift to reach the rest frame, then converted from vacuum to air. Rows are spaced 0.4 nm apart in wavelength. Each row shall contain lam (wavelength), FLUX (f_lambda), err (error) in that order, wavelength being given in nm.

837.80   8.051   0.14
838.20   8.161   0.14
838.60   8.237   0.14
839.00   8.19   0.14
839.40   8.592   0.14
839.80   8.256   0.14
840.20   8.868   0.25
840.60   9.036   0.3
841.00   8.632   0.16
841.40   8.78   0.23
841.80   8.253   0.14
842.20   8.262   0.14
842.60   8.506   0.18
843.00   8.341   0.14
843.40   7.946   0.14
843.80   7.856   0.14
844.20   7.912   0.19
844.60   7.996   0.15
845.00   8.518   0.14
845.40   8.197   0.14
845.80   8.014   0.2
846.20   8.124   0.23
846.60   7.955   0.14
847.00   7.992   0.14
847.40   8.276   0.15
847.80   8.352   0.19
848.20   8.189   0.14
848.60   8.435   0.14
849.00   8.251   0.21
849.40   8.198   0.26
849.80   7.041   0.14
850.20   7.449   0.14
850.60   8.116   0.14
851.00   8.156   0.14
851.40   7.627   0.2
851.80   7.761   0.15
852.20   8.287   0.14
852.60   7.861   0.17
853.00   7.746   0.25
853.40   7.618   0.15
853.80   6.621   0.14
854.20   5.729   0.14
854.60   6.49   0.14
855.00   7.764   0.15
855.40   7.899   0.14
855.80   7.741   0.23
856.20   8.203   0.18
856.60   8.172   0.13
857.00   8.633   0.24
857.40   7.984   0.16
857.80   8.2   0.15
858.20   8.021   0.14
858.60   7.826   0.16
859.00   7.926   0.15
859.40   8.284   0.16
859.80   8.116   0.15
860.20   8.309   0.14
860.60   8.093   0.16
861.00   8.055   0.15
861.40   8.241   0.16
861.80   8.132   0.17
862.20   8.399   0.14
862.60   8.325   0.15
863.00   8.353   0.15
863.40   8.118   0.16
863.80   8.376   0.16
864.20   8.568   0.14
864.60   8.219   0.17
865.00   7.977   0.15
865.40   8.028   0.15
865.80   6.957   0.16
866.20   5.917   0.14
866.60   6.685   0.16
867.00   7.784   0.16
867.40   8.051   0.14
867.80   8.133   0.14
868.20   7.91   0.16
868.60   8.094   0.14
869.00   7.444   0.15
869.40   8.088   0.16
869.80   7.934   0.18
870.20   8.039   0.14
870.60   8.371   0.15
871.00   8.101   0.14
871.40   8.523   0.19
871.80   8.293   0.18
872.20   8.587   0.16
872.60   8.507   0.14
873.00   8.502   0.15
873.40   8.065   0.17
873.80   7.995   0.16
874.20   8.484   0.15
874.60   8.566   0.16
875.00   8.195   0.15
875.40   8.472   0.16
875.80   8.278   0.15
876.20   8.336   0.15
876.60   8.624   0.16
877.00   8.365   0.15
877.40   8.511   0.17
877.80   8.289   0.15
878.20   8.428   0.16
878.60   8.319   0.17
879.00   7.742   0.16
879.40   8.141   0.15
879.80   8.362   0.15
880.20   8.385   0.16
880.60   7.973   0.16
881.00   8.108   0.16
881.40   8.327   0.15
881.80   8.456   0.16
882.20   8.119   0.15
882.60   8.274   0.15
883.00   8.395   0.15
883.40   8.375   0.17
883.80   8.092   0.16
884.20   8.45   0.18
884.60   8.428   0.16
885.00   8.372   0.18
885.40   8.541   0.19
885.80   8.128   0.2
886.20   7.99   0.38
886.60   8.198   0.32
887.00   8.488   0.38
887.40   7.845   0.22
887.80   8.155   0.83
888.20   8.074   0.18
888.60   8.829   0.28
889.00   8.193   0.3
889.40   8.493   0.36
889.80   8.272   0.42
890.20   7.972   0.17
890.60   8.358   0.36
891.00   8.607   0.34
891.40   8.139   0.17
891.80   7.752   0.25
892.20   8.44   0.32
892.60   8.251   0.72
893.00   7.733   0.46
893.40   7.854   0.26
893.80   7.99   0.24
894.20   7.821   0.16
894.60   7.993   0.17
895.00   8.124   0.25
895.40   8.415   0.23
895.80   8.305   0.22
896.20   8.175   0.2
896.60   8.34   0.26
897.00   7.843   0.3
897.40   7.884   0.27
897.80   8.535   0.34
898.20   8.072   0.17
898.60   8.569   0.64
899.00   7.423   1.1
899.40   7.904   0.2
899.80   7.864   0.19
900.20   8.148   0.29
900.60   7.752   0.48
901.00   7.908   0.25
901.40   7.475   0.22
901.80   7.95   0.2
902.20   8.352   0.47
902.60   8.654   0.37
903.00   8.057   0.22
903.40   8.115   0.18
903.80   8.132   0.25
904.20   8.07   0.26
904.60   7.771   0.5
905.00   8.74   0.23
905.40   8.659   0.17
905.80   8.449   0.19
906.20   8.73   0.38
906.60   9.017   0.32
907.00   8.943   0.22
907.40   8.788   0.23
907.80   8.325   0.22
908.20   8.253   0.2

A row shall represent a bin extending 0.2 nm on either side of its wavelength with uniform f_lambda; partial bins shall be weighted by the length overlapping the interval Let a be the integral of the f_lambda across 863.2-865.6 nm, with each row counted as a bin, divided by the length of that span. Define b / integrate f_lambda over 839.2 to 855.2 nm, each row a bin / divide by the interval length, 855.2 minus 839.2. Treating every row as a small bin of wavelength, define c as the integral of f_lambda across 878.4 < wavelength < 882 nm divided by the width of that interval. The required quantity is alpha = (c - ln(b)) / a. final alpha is 0.745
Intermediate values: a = 8.21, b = 8.00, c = 8.20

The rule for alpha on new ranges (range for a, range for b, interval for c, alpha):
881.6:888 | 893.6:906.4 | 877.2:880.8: 0.743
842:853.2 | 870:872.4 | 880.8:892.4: 0.764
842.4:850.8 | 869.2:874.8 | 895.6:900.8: 0.736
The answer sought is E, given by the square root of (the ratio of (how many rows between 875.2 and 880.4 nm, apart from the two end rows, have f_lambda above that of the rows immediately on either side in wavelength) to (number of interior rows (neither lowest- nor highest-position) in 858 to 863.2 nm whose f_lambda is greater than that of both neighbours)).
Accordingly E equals 0.87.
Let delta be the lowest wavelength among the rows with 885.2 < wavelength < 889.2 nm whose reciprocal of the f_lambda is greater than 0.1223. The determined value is 885.80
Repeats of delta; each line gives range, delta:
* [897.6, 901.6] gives 898.20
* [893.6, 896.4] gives 893.80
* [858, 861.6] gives 858.20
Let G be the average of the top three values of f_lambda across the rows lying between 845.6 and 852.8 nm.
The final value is 8.36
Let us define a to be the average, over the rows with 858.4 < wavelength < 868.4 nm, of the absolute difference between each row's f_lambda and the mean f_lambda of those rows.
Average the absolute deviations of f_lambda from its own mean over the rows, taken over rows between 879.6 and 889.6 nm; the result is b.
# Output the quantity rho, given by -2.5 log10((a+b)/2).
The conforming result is 1.40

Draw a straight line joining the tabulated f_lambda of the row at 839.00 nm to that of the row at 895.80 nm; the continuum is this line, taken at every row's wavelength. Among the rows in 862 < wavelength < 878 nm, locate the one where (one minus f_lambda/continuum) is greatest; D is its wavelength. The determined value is 866.20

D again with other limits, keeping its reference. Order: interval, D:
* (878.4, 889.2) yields 879.00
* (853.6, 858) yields 854.20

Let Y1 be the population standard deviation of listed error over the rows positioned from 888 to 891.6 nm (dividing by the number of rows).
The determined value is 0.088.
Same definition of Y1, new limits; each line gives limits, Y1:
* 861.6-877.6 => 0.012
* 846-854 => 0.039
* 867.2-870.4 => 0.014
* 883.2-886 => 0.014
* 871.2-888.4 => 0.112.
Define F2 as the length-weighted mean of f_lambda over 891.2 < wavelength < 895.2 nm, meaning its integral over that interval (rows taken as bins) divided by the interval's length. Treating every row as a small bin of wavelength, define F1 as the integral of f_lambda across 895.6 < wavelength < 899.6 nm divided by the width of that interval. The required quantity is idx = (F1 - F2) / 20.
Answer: 0.005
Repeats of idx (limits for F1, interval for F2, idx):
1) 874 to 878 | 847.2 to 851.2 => 0.018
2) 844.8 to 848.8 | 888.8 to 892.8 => -0.002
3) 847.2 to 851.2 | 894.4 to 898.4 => -0.006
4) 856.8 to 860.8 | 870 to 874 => -0.008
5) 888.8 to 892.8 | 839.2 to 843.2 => -0.015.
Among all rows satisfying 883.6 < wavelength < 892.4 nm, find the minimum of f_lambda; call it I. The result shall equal 7.752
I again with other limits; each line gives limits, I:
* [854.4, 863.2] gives 6.49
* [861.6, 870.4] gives 5.917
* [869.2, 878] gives 7.934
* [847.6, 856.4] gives 5.729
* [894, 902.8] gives 7.423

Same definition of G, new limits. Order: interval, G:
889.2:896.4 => 8.51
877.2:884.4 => 8.47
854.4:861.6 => 8.41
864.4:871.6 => 8.37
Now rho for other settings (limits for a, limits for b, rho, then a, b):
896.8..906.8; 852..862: 1.06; 0.34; 0.41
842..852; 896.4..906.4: 1.40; 0.25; 0.31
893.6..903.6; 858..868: 1.29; 0.24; 0.37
